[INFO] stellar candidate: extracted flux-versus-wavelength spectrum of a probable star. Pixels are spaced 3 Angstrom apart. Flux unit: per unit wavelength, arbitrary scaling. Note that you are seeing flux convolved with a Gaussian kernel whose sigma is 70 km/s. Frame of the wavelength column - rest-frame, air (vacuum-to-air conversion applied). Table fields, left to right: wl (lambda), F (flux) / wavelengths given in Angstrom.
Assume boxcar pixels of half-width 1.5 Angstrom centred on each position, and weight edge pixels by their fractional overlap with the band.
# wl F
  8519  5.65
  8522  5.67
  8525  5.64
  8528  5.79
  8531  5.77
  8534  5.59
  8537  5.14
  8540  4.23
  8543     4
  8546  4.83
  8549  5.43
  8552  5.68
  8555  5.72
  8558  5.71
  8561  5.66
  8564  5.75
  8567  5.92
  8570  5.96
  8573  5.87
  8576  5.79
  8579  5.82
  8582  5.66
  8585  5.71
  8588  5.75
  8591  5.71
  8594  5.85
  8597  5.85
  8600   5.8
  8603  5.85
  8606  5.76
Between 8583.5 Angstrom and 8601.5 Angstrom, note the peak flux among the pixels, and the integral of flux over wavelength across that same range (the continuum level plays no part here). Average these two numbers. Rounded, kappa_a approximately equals 54.9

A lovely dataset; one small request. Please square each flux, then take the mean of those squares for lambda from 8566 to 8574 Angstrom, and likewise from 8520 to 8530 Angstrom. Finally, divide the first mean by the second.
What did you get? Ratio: 1.08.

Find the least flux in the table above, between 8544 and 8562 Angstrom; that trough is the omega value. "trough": 4.83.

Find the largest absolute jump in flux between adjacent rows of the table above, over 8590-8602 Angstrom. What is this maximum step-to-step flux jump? 0.14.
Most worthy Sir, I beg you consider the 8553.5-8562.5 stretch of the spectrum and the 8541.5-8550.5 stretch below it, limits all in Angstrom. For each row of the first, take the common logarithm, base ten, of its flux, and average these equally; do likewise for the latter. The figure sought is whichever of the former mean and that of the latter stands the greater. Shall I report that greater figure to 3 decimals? 0.756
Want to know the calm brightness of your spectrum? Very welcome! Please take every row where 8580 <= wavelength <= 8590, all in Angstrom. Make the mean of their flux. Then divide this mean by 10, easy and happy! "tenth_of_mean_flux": 0.571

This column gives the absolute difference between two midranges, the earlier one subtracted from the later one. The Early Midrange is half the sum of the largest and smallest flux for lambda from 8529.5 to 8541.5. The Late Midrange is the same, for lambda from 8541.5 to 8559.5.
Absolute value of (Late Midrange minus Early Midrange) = 0.14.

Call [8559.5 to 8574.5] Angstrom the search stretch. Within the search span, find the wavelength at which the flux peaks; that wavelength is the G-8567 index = 8570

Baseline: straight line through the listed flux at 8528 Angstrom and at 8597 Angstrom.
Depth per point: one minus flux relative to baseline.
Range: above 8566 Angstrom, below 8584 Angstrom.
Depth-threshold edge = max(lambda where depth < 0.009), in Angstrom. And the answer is 8579 Angstrom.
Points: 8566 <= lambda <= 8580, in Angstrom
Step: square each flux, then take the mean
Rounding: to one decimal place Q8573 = 34.5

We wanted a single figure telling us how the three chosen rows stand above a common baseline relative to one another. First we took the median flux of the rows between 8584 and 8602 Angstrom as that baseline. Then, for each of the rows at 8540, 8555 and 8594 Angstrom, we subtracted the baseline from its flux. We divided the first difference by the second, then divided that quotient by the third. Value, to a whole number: 375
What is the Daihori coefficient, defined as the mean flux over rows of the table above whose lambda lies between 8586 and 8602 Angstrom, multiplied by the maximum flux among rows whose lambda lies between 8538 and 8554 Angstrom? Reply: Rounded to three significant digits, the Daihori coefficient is 32.9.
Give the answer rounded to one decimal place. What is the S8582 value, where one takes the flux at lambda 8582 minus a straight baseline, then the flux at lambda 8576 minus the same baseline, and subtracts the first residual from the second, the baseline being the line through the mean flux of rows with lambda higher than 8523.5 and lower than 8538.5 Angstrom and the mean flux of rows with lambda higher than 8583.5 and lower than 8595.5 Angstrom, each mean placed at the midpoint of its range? 0.1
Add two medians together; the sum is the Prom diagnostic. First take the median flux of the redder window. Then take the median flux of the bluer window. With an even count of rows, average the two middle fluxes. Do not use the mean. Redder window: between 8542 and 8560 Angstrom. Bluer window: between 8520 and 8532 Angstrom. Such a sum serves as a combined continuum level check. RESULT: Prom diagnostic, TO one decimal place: 11.3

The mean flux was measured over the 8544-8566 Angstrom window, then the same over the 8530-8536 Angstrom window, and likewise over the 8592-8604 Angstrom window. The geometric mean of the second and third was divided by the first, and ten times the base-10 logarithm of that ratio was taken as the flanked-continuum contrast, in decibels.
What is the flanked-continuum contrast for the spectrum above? 0.17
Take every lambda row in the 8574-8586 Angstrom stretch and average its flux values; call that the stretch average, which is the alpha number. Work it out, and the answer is 5.75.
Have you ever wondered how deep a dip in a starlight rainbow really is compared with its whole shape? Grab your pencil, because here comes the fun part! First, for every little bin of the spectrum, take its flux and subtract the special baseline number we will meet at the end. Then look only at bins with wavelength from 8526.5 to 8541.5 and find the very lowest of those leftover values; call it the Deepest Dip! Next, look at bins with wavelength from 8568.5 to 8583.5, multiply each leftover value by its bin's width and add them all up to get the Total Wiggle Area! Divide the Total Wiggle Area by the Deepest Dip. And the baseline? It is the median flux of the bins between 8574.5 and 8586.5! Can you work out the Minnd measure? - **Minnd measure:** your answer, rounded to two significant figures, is -0.69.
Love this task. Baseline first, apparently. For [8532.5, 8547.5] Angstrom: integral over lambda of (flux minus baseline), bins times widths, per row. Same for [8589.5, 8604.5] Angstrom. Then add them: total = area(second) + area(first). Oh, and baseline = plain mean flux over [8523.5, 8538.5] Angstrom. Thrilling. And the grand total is -9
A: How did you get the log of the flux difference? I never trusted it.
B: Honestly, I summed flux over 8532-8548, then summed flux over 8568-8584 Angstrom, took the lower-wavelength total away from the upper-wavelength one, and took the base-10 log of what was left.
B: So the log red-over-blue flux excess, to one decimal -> 0.7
